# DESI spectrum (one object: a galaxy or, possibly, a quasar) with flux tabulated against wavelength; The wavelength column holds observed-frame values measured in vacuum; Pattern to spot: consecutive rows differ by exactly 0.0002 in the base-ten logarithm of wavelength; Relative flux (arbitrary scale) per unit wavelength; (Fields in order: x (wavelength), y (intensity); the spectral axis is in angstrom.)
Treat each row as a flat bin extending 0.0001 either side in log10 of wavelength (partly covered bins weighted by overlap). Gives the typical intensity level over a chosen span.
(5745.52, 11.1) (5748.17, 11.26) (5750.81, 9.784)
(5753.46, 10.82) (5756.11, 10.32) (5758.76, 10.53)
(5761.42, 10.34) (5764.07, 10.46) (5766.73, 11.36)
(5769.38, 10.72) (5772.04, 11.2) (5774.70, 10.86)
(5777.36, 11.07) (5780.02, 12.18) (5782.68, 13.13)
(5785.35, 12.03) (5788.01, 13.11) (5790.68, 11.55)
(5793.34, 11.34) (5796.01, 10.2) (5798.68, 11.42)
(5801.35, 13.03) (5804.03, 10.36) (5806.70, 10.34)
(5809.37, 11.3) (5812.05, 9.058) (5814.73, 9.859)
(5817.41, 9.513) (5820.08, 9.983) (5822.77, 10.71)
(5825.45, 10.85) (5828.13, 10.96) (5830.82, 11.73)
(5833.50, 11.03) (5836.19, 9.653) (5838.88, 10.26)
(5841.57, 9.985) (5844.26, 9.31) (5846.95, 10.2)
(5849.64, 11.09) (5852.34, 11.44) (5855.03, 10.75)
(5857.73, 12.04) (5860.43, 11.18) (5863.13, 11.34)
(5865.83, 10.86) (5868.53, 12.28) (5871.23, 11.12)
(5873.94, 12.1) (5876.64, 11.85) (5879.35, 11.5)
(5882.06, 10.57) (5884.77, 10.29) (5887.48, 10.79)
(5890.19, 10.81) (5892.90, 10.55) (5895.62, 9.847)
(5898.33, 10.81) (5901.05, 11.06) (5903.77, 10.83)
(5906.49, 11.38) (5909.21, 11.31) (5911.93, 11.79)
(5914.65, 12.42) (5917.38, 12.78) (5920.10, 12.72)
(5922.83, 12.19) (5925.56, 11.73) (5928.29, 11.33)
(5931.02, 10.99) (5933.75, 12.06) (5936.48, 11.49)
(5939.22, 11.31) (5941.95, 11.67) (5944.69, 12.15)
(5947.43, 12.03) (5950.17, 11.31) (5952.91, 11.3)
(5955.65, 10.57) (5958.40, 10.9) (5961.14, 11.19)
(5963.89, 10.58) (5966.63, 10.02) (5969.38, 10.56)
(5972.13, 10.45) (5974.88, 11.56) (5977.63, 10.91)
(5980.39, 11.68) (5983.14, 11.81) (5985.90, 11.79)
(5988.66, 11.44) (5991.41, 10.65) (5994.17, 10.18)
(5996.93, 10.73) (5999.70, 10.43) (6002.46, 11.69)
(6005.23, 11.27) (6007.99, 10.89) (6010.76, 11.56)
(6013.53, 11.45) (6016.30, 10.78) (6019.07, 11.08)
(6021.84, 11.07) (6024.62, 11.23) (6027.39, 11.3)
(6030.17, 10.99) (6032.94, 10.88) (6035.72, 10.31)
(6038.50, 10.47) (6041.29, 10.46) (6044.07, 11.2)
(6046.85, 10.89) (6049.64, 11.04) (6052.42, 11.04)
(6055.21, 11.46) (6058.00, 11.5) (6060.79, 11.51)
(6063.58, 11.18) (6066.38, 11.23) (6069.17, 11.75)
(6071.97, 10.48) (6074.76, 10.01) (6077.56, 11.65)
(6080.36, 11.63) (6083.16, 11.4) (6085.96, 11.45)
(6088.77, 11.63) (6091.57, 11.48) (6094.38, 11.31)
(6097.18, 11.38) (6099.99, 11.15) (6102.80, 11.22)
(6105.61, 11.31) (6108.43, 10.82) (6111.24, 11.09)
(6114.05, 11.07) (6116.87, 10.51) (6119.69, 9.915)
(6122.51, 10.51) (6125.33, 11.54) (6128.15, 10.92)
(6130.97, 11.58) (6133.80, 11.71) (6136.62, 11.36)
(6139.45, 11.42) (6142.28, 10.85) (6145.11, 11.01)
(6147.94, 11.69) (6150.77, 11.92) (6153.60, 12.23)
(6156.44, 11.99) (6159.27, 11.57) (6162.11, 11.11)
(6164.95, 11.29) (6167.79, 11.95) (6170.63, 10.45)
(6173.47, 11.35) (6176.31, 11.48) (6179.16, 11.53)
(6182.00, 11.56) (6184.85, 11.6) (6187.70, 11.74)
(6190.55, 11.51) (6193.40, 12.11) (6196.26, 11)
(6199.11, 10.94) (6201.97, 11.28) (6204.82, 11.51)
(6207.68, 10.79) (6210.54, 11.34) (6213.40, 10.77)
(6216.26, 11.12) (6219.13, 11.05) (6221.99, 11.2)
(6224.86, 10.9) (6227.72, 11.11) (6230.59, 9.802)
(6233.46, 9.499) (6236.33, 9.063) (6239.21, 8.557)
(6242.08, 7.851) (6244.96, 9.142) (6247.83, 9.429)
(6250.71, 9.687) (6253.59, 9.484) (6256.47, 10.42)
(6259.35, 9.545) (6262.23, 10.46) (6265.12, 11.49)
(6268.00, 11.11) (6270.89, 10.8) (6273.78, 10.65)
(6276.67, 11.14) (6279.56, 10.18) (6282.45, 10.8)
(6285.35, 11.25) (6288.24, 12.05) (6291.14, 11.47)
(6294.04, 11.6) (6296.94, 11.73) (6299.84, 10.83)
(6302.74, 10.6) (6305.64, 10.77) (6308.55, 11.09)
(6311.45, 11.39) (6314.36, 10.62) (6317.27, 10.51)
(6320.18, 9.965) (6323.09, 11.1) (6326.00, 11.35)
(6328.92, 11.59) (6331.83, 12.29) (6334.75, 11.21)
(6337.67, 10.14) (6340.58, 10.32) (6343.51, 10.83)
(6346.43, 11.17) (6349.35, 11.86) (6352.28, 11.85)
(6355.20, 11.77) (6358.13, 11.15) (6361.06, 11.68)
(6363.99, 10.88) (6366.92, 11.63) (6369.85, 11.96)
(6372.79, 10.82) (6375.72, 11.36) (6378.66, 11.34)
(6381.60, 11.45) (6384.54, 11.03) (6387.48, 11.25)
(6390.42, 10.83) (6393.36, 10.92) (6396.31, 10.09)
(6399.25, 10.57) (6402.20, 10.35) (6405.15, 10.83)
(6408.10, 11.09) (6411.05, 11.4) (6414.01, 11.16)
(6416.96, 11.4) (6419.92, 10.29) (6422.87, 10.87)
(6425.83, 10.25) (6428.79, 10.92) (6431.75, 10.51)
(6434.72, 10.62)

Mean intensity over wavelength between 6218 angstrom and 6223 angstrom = 11.1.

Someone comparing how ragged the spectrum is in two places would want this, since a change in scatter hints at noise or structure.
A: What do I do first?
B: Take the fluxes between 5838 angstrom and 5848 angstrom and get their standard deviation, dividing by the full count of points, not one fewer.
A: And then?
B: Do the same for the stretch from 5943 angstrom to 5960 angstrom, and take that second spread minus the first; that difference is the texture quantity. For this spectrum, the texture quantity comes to 0.19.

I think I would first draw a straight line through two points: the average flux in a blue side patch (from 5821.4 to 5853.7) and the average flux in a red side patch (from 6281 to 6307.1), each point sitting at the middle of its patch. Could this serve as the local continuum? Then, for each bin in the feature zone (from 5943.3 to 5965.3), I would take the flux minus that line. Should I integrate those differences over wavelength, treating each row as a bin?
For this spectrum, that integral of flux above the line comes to 11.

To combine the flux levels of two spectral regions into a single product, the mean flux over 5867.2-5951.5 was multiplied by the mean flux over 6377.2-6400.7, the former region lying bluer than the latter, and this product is 125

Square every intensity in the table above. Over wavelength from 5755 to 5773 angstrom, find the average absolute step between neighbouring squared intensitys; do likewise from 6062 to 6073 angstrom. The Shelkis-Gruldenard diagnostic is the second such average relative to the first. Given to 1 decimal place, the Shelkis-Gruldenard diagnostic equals 1.5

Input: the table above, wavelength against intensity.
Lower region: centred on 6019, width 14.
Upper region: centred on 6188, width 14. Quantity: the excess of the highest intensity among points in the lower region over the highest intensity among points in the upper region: -0.66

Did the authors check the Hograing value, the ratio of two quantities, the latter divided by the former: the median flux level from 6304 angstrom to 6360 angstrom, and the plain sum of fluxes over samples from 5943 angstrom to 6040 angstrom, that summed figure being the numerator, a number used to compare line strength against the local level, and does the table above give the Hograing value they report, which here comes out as 34.7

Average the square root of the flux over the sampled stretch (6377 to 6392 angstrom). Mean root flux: 3.34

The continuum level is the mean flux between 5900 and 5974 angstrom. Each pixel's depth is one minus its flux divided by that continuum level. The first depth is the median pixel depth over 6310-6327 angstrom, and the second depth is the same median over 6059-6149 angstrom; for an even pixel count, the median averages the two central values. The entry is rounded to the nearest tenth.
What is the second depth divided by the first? 0.2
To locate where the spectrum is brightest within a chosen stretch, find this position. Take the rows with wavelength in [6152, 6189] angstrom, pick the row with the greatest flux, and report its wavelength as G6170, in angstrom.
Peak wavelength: 6153.60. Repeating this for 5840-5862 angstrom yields 5857.73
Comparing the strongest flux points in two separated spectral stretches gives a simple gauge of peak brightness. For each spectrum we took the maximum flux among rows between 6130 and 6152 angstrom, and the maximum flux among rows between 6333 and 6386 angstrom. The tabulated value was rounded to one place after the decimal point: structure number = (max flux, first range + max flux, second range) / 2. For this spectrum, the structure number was 11.9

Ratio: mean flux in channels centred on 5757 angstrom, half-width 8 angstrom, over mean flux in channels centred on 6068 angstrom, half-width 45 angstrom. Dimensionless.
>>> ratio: 0.93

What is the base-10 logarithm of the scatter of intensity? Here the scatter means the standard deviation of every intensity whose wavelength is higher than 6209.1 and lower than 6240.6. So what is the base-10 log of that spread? 0.0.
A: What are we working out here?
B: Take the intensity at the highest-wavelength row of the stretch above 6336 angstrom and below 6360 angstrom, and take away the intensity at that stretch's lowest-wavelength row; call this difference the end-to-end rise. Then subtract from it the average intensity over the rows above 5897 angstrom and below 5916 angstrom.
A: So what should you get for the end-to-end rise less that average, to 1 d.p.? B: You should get -10.4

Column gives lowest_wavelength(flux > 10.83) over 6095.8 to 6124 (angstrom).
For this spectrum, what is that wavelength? 6097.18 angstrom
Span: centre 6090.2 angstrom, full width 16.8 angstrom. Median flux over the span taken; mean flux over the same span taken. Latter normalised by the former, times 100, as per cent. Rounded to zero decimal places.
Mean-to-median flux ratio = 100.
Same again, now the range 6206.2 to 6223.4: 100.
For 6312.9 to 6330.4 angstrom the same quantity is 100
